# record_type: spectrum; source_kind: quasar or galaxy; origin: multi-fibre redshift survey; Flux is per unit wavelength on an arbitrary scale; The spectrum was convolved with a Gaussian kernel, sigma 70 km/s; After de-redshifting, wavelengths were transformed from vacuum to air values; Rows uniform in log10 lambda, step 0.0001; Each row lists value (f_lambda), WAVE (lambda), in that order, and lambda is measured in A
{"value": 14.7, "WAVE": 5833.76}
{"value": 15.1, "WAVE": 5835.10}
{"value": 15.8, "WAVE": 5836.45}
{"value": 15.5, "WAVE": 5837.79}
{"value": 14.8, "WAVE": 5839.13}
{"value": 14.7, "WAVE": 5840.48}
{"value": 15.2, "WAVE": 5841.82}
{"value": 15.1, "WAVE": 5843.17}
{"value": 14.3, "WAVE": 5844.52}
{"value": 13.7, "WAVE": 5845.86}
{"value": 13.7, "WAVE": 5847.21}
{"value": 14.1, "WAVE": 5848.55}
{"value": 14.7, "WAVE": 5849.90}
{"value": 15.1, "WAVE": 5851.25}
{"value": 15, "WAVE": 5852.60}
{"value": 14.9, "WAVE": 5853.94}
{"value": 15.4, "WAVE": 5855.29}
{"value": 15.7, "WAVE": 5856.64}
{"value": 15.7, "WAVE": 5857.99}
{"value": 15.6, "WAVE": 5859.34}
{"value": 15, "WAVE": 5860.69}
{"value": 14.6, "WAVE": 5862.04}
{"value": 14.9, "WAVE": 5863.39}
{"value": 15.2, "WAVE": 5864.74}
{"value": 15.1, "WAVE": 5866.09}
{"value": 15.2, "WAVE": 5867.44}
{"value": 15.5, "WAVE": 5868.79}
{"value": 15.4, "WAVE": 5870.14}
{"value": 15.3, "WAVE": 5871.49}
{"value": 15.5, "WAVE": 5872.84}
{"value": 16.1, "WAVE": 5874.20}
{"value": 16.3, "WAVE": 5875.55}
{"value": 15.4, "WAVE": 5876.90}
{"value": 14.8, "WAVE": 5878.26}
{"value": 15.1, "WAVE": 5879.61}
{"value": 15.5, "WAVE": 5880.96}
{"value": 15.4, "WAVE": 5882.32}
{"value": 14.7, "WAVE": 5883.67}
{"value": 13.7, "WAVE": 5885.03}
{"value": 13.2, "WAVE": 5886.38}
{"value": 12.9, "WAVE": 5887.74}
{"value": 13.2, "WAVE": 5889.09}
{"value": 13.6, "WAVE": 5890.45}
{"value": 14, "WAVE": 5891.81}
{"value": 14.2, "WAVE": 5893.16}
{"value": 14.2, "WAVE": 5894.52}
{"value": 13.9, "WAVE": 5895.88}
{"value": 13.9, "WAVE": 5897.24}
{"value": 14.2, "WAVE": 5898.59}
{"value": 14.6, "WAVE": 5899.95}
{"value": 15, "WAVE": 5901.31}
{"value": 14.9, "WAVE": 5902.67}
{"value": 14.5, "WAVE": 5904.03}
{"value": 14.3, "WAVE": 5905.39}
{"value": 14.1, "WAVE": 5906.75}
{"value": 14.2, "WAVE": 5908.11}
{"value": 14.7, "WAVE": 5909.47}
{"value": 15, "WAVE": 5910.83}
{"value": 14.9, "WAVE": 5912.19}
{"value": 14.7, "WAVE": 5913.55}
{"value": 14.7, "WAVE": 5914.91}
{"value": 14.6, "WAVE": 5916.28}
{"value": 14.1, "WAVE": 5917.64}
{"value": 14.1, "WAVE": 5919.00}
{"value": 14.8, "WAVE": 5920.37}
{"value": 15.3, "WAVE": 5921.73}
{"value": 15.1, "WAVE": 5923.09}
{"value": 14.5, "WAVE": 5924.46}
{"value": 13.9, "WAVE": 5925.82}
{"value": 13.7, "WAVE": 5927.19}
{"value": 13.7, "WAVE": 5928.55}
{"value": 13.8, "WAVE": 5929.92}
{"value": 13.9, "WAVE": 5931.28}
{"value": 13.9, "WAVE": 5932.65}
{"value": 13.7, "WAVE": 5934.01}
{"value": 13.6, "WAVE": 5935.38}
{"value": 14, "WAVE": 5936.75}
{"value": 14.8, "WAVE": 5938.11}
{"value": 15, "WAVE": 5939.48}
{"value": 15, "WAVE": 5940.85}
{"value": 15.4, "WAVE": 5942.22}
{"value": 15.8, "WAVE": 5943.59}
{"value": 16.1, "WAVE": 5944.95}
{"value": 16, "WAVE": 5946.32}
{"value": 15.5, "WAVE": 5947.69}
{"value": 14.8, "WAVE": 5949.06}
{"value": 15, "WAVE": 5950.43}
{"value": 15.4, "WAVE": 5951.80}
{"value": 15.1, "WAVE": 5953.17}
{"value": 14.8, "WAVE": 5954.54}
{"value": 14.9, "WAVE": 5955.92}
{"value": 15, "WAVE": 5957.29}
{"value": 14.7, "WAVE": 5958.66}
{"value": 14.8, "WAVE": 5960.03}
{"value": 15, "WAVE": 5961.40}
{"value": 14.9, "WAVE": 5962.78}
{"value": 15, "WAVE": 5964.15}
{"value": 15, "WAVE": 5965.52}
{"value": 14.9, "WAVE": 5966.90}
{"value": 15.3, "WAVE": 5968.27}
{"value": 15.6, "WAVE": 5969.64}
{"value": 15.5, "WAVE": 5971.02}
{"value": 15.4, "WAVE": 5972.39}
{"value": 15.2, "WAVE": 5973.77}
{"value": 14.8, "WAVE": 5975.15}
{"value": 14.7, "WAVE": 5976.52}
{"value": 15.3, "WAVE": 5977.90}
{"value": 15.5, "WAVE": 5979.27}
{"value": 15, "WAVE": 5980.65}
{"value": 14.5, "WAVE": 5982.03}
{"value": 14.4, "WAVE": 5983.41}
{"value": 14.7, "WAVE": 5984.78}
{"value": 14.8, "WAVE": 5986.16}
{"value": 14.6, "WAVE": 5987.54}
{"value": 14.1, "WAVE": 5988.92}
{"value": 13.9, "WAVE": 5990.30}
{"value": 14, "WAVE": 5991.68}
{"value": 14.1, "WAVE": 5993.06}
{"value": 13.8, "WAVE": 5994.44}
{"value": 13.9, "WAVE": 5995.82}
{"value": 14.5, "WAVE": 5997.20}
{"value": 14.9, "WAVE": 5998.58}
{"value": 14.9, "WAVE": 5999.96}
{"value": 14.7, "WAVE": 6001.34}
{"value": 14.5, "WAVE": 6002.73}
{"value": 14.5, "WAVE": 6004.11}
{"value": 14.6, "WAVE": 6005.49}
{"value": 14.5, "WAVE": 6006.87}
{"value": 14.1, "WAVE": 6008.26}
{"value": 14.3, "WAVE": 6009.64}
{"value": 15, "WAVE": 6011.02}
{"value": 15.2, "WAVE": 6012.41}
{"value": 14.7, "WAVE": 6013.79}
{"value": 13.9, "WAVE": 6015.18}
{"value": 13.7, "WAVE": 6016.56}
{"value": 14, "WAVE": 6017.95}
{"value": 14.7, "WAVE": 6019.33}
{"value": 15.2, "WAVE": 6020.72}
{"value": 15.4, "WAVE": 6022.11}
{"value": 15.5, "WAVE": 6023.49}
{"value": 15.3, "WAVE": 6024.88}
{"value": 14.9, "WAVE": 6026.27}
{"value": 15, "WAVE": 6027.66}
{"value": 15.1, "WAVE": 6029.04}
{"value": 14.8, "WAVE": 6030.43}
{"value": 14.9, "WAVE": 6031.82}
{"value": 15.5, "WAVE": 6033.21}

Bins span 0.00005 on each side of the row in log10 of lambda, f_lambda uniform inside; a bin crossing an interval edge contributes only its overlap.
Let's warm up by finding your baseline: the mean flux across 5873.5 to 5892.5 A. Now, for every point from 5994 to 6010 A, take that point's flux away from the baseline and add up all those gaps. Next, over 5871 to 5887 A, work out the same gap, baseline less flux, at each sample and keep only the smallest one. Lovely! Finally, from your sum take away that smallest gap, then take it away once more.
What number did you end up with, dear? 5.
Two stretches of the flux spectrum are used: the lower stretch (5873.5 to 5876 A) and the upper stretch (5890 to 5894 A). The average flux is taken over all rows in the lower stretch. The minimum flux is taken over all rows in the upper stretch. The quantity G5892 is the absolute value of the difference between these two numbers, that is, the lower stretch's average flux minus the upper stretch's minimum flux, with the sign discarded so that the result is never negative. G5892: 2.6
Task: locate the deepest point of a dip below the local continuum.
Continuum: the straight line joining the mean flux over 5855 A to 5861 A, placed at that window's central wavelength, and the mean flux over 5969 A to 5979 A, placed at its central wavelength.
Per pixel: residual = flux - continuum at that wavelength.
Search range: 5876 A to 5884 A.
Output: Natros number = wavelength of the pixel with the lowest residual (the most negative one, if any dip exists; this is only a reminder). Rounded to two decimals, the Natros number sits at 5883.67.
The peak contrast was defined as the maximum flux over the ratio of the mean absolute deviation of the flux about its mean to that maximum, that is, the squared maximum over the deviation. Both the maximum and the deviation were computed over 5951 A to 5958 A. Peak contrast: 1412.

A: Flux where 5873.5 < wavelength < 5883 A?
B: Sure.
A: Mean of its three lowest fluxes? 15.1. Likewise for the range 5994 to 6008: 14.1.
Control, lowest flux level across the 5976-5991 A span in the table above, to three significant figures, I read 13.9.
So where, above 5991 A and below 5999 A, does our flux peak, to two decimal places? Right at 5998.58 A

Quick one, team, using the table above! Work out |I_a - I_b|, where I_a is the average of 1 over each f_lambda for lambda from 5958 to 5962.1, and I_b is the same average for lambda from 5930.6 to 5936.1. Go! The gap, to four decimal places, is 0.0052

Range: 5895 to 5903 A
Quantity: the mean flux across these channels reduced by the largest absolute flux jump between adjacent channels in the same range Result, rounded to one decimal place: 14.0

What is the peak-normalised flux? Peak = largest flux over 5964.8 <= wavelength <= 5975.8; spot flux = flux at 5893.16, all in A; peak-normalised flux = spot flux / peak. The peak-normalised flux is 0.91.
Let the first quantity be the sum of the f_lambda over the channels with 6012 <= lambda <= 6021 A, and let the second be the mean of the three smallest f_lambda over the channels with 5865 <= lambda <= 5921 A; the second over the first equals 0.13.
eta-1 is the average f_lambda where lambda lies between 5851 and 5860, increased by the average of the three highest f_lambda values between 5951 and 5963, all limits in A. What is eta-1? 30.5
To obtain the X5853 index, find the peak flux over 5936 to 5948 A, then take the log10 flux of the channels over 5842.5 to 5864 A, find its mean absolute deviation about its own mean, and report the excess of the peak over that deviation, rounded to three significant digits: 16.1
